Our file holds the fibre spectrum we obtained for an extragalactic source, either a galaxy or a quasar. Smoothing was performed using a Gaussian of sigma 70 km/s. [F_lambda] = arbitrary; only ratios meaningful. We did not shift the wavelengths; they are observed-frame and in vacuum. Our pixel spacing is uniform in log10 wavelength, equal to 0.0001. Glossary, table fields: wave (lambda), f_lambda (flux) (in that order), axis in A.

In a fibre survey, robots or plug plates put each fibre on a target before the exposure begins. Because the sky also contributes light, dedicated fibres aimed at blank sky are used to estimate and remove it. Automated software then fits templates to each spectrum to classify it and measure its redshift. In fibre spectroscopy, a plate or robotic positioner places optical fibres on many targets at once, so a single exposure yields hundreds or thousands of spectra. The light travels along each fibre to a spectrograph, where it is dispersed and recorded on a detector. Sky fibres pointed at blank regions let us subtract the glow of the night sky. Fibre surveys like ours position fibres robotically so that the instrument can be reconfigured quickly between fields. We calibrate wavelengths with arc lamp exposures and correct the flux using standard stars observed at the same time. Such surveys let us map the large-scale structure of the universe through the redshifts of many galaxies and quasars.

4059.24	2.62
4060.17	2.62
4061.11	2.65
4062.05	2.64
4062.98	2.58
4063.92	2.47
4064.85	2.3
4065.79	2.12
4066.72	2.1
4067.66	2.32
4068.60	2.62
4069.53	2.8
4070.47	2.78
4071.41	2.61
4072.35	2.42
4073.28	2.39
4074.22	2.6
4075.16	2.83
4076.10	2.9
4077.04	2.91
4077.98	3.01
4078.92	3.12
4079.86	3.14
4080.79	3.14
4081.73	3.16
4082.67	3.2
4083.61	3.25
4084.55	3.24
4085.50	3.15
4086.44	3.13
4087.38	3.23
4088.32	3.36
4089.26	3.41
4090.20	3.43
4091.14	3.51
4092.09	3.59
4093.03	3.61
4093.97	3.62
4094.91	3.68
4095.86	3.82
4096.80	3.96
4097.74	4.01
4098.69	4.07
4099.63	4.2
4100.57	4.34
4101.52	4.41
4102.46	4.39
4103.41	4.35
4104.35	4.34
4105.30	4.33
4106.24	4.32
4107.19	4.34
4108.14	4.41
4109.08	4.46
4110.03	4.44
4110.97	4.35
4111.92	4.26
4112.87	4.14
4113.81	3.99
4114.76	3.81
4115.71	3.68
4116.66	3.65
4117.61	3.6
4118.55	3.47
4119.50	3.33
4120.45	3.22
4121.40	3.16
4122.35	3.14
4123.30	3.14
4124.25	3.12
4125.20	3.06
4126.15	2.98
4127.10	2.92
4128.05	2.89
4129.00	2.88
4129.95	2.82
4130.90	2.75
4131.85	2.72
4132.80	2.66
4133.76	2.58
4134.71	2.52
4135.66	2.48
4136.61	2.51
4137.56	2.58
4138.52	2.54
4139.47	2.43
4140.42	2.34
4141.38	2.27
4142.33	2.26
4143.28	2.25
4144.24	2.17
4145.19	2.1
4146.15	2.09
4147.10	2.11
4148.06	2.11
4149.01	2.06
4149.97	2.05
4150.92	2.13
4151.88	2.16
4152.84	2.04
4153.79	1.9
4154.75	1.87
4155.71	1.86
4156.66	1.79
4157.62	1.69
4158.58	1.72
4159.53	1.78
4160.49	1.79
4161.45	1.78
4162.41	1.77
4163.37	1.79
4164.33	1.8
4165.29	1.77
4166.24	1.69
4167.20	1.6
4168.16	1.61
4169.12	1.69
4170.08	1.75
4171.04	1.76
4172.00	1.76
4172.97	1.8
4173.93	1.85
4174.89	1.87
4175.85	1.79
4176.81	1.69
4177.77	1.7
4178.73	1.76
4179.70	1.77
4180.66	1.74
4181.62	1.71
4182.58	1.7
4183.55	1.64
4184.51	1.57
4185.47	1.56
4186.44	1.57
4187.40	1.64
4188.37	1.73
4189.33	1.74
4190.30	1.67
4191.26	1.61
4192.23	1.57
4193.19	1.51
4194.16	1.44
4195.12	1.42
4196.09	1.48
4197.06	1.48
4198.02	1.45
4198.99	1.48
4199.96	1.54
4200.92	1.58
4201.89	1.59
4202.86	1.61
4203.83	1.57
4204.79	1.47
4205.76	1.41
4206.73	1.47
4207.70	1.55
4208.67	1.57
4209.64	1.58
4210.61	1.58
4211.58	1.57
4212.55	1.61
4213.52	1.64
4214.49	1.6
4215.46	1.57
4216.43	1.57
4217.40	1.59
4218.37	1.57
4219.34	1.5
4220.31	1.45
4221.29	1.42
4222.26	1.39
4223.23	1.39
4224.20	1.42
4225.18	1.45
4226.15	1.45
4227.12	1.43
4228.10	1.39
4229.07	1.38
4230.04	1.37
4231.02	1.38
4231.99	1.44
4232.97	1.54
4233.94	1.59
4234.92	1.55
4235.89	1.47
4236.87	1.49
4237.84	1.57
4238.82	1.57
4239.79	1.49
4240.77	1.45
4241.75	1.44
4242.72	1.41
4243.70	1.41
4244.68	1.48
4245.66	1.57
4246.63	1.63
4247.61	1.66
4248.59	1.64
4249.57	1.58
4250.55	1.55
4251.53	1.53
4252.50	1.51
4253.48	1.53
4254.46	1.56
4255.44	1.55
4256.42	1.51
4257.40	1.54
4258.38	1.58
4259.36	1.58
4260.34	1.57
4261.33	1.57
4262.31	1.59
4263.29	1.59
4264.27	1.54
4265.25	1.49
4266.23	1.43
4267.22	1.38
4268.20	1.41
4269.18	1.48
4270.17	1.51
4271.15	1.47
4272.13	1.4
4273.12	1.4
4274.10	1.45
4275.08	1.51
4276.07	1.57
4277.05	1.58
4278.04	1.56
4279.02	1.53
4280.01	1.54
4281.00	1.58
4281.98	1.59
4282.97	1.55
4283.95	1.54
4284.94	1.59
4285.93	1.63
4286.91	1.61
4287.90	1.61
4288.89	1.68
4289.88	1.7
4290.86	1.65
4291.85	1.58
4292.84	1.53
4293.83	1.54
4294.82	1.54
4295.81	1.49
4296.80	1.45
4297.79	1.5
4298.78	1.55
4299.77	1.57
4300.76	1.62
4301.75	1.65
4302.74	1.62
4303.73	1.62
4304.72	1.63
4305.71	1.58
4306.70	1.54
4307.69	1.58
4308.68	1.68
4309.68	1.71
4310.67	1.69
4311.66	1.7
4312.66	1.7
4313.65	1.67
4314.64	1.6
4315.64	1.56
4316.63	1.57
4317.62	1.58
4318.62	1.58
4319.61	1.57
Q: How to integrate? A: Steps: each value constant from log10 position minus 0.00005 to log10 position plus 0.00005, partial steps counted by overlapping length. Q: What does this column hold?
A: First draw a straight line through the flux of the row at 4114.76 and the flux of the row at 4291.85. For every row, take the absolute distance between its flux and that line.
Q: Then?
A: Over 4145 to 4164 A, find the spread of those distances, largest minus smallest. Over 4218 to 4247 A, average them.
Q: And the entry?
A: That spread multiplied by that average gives 0.34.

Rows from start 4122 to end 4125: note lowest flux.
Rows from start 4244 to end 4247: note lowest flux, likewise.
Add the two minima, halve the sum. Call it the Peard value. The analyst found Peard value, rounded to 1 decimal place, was 2.3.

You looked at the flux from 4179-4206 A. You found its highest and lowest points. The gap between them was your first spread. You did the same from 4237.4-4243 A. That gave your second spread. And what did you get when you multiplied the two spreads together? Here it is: 0.06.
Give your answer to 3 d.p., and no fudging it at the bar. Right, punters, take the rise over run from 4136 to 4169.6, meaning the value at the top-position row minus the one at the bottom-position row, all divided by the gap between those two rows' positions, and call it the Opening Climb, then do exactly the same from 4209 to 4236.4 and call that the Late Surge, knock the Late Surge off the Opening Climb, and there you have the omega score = -0.021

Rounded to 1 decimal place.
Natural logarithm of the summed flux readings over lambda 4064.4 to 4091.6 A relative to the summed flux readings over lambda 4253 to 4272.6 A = 1.0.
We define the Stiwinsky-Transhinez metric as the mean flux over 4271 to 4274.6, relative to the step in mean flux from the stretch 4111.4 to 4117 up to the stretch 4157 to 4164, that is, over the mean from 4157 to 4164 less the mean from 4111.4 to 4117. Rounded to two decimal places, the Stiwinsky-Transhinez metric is -0.66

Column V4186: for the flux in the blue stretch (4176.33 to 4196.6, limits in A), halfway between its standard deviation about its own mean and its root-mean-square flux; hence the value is 0.87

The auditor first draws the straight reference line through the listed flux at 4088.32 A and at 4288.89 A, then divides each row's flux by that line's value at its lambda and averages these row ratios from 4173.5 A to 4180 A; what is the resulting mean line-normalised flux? 0.68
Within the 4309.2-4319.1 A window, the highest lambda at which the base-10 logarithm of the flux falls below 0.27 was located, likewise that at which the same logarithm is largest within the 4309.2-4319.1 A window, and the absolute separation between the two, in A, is 8.9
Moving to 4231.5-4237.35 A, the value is 2.9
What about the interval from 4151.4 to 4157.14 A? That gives 4.8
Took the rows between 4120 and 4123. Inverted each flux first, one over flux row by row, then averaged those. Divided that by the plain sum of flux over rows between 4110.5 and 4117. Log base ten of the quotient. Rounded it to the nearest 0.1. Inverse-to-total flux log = -1.9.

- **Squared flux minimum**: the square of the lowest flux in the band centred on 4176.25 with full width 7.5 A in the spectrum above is 2.9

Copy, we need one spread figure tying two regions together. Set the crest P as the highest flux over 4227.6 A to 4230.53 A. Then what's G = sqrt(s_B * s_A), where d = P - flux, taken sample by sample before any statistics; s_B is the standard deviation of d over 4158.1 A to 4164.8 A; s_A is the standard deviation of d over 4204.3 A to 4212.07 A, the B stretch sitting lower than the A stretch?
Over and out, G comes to 0.04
